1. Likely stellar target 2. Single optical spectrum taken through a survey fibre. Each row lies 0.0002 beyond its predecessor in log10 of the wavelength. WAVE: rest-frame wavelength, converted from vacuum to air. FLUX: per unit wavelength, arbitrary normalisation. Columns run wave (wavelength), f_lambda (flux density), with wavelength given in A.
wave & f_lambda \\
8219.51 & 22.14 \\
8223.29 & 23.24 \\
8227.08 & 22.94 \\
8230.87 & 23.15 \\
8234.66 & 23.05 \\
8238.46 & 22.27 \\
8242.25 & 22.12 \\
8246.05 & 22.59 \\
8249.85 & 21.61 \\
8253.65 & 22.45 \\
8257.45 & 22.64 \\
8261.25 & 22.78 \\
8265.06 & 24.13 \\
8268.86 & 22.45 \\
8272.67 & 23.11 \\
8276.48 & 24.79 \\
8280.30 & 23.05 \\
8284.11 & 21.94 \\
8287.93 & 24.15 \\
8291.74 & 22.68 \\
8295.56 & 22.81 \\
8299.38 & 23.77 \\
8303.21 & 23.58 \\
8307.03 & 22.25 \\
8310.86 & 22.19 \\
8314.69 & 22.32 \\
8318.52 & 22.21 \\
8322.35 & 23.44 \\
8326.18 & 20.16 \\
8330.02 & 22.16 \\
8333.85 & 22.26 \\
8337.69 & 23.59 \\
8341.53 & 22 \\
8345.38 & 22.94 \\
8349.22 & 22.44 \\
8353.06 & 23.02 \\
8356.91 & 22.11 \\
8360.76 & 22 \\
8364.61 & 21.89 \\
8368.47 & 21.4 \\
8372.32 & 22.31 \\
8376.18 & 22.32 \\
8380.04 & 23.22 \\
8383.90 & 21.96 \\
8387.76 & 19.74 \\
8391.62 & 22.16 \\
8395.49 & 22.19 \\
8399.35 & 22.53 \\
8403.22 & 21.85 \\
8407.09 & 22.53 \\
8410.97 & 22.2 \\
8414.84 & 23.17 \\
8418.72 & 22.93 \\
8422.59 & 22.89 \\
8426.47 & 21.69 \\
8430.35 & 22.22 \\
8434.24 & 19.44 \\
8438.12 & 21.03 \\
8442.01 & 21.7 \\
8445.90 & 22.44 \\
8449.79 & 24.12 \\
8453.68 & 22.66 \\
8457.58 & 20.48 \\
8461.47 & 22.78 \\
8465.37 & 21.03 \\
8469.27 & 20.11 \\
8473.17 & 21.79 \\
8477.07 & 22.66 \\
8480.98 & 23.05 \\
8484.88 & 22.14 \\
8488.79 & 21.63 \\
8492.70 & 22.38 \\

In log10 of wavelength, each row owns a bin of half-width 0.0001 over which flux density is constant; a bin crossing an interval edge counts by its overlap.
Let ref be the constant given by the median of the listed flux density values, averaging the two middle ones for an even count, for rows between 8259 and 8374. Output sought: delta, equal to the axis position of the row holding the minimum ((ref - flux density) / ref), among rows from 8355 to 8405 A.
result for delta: 8380.04 A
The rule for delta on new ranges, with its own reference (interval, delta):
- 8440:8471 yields 8449.79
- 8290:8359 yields 8299.38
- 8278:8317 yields 8287.93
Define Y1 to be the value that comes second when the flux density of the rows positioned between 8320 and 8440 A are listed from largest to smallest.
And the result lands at 23.44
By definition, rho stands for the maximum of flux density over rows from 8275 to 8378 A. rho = 24.79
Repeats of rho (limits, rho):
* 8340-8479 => 24.12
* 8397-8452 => 24.12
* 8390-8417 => 23.17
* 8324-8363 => 23.59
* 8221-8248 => 23.24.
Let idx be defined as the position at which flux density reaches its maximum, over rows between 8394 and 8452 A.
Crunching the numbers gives 8449.79 A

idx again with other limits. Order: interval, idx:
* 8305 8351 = 8337.69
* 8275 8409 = 8276.48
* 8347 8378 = 8353.06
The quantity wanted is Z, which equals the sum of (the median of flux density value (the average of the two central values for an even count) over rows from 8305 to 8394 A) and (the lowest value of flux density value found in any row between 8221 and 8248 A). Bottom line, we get 44.3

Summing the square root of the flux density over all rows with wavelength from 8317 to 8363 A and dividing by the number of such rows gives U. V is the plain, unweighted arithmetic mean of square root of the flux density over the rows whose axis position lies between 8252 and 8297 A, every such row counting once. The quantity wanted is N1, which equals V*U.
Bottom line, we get 22.7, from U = 4.73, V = 4.80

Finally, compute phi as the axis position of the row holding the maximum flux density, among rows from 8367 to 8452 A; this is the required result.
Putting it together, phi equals 8449.79 A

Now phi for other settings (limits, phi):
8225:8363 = 8276.48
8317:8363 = 8337.69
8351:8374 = 8353.06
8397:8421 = 8414.84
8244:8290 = 8276.48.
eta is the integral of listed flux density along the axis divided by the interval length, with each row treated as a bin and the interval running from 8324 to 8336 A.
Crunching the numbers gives 21.6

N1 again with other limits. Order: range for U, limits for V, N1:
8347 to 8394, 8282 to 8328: 22.3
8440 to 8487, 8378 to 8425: 22.2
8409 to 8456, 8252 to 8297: 22.6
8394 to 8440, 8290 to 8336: 22.3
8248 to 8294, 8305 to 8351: 22.6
